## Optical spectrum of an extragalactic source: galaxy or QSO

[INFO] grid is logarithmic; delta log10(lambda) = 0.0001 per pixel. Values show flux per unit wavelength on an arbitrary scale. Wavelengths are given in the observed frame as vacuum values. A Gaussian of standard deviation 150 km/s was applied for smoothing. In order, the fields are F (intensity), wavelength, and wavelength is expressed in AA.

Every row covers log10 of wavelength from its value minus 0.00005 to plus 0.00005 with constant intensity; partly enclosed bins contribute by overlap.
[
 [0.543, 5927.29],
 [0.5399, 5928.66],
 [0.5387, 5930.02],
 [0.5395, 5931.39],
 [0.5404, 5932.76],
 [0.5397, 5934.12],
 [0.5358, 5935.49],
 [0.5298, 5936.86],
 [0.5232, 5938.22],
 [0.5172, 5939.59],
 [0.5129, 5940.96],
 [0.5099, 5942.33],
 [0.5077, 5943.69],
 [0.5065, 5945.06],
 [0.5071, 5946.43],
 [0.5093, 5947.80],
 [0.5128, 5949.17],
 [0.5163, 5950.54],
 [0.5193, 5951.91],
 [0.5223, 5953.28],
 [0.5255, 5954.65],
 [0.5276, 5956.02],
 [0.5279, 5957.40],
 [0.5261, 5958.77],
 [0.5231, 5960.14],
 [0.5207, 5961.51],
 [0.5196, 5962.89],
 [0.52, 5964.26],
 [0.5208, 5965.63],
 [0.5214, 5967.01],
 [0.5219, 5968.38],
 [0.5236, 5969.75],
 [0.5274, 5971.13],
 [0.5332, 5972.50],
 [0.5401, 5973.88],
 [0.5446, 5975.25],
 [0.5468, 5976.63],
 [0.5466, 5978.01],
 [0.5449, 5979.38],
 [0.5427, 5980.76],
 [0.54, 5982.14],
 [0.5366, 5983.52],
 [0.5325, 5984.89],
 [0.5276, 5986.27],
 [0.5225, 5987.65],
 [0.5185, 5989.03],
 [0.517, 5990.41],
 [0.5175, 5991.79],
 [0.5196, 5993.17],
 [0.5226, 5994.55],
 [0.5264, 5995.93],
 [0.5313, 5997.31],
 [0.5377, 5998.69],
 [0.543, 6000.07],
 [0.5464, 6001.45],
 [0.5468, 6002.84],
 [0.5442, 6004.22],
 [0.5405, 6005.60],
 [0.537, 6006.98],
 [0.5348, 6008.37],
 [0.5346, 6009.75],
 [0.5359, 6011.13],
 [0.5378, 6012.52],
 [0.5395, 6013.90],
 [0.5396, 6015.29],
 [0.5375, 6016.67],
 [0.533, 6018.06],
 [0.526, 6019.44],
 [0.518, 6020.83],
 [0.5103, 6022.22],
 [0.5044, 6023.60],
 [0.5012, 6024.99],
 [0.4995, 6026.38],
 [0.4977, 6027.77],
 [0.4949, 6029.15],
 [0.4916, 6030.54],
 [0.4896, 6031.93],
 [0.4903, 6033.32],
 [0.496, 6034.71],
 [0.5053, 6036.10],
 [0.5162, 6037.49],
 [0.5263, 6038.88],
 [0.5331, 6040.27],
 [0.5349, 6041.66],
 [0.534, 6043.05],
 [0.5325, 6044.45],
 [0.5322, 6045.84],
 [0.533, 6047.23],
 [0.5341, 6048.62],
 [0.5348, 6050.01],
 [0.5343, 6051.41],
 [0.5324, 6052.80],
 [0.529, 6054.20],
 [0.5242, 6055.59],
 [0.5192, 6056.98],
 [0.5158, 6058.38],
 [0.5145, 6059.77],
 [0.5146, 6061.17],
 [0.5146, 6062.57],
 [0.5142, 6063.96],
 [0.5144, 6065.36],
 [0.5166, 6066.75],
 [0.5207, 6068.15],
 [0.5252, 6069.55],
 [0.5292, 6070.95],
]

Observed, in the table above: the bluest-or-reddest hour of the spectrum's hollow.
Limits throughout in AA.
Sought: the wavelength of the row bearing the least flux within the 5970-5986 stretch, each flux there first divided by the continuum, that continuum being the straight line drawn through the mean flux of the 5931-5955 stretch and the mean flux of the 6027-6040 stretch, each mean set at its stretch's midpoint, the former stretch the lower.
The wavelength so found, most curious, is 5971.13 AA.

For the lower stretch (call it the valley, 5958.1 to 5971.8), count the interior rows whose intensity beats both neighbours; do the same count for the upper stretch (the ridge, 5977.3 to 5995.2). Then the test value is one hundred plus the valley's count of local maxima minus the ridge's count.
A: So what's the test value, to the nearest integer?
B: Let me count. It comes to 100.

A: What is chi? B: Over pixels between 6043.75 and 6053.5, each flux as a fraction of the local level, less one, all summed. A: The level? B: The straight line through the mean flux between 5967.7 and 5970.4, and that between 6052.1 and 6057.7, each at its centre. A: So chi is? 0.10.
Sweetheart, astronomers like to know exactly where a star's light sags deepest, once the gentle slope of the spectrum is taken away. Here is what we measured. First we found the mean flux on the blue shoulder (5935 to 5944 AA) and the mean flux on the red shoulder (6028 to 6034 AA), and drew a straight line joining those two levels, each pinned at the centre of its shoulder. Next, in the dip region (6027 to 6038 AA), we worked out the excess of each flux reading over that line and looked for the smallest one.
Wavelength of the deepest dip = 6031.93 AA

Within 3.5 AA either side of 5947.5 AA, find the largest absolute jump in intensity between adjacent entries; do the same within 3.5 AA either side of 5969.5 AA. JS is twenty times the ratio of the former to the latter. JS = 12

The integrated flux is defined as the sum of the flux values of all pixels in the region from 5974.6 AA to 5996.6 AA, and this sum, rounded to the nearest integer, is 9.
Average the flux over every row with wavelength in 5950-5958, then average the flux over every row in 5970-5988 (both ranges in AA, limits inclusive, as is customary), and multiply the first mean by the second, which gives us 0.281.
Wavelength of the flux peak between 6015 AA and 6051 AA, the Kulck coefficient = 6015.29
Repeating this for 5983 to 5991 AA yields 5983.52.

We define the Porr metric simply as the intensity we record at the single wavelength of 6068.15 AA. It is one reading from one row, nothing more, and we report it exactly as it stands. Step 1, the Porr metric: 0.5207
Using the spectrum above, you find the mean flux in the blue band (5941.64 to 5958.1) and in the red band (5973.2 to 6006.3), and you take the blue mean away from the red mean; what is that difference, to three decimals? 0.019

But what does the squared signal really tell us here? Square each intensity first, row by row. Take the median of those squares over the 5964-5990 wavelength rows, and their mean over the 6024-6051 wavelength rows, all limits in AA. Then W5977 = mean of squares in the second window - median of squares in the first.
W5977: -0.018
